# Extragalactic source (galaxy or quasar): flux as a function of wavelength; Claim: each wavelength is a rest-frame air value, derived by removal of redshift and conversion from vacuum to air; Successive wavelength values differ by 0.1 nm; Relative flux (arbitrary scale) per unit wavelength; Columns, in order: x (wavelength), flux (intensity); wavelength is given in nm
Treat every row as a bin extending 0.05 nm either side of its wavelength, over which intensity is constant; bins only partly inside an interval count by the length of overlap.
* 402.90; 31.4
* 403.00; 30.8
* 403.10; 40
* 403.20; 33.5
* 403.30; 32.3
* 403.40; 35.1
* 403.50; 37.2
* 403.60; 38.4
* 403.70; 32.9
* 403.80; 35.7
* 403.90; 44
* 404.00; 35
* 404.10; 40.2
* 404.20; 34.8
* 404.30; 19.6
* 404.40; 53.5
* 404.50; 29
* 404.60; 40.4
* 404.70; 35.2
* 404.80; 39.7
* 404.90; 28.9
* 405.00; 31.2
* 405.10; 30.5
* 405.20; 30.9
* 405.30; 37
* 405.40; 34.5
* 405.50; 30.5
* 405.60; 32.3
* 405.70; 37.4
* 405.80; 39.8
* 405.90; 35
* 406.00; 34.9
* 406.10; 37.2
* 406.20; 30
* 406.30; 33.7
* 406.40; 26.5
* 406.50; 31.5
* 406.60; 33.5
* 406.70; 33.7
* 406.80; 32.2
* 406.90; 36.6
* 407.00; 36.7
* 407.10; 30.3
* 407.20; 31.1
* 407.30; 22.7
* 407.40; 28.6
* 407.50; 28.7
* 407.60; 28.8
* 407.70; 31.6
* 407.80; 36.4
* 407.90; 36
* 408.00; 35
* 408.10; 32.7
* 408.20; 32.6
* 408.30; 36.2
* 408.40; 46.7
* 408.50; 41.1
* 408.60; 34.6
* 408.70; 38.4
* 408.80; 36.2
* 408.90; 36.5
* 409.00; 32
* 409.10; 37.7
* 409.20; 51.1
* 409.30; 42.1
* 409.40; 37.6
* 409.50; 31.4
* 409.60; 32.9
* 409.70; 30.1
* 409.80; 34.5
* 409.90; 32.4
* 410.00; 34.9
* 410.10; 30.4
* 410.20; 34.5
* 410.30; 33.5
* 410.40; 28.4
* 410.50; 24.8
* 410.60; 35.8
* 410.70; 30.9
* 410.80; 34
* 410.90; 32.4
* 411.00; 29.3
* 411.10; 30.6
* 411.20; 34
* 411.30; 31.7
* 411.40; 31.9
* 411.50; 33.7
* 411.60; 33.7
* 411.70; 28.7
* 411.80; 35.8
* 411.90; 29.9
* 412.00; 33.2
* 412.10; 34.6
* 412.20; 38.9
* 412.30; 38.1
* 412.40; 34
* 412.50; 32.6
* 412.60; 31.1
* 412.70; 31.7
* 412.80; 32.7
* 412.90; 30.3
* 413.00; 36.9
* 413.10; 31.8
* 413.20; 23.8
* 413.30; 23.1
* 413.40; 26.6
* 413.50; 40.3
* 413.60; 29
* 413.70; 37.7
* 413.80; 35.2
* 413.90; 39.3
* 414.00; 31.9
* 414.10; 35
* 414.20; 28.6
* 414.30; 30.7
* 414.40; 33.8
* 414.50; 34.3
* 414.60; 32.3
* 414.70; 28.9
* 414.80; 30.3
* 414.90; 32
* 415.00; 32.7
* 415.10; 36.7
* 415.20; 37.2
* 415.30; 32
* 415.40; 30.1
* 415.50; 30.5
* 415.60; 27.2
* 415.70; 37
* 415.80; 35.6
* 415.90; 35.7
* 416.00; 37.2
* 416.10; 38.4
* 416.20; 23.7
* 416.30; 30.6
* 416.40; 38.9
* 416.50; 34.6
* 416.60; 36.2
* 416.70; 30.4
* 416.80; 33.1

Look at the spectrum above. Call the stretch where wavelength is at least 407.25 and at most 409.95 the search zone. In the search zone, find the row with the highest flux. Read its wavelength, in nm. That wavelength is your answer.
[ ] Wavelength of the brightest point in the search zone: 409.20 nm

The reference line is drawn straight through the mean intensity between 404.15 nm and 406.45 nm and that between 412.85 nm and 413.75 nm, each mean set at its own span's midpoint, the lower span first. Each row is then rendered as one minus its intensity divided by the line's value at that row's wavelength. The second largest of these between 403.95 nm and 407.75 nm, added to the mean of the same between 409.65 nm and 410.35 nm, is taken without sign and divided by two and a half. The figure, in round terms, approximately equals 0.12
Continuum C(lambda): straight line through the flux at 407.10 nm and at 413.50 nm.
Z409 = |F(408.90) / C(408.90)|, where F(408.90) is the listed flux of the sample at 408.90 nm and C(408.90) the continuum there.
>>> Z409 1.10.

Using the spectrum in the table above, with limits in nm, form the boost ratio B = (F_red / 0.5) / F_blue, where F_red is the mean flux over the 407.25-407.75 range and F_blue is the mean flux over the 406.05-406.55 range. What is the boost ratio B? 1.77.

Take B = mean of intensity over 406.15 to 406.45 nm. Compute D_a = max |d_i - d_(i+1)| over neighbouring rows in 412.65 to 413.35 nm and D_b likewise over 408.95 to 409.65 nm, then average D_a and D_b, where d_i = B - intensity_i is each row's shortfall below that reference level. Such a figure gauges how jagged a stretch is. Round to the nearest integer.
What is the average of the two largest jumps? 11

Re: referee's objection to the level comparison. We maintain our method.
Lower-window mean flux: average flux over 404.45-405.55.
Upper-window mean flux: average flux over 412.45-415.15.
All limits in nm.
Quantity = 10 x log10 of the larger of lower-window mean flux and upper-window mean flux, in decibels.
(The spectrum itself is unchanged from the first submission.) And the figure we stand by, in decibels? 15.2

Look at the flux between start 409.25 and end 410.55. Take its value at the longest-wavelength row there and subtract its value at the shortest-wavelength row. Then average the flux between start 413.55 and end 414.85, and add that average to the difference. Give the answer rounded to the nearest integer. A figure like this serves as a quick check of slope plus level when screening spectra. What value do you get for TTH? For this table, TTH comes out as 16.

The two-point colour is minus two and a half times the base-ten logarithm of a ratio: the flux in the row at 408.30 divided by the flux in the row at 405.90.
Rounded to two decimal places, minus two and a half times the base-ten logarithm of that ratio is -0.04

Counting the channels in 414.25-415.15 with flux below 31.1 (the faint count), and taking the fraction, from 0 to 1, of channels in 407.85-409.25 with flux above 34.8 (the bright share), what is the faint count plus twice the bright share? 4.4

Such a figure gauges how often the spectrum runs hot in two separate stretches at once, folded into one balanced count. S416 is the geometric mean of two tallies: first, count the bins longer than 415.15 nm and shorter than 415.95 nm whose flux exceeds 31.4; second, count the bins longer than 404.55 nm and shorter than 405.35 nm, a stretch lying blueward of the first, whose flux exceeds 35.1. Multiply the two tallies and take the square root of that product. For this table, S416 4.5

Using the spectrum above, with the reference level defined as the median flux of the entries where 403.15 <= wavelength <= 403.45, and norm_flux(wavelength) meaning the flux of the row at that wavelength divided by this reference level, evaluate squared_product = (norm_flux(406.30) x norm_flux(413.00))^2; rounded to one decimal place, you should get 1.2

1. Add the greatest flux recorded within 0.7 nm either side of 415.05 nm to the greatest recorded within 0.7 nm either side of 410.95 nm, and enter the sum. 73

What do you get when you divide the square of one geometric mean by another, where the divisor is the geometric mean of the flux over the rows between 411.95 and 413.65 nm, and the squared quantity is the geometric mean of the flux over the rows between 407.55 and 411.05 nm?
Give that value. 37.0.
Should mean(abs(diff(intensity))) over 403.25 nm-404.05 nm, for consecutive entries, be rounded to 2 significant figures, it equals 4.5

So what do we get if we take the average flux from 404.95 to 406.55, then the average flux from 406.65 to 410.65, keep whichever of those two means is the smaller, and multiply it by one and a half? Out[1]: 50.0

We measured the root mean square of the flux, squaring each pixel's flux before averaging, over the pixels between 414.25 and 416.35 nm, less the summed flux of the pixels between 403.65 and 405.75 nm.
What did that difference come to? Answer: -700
